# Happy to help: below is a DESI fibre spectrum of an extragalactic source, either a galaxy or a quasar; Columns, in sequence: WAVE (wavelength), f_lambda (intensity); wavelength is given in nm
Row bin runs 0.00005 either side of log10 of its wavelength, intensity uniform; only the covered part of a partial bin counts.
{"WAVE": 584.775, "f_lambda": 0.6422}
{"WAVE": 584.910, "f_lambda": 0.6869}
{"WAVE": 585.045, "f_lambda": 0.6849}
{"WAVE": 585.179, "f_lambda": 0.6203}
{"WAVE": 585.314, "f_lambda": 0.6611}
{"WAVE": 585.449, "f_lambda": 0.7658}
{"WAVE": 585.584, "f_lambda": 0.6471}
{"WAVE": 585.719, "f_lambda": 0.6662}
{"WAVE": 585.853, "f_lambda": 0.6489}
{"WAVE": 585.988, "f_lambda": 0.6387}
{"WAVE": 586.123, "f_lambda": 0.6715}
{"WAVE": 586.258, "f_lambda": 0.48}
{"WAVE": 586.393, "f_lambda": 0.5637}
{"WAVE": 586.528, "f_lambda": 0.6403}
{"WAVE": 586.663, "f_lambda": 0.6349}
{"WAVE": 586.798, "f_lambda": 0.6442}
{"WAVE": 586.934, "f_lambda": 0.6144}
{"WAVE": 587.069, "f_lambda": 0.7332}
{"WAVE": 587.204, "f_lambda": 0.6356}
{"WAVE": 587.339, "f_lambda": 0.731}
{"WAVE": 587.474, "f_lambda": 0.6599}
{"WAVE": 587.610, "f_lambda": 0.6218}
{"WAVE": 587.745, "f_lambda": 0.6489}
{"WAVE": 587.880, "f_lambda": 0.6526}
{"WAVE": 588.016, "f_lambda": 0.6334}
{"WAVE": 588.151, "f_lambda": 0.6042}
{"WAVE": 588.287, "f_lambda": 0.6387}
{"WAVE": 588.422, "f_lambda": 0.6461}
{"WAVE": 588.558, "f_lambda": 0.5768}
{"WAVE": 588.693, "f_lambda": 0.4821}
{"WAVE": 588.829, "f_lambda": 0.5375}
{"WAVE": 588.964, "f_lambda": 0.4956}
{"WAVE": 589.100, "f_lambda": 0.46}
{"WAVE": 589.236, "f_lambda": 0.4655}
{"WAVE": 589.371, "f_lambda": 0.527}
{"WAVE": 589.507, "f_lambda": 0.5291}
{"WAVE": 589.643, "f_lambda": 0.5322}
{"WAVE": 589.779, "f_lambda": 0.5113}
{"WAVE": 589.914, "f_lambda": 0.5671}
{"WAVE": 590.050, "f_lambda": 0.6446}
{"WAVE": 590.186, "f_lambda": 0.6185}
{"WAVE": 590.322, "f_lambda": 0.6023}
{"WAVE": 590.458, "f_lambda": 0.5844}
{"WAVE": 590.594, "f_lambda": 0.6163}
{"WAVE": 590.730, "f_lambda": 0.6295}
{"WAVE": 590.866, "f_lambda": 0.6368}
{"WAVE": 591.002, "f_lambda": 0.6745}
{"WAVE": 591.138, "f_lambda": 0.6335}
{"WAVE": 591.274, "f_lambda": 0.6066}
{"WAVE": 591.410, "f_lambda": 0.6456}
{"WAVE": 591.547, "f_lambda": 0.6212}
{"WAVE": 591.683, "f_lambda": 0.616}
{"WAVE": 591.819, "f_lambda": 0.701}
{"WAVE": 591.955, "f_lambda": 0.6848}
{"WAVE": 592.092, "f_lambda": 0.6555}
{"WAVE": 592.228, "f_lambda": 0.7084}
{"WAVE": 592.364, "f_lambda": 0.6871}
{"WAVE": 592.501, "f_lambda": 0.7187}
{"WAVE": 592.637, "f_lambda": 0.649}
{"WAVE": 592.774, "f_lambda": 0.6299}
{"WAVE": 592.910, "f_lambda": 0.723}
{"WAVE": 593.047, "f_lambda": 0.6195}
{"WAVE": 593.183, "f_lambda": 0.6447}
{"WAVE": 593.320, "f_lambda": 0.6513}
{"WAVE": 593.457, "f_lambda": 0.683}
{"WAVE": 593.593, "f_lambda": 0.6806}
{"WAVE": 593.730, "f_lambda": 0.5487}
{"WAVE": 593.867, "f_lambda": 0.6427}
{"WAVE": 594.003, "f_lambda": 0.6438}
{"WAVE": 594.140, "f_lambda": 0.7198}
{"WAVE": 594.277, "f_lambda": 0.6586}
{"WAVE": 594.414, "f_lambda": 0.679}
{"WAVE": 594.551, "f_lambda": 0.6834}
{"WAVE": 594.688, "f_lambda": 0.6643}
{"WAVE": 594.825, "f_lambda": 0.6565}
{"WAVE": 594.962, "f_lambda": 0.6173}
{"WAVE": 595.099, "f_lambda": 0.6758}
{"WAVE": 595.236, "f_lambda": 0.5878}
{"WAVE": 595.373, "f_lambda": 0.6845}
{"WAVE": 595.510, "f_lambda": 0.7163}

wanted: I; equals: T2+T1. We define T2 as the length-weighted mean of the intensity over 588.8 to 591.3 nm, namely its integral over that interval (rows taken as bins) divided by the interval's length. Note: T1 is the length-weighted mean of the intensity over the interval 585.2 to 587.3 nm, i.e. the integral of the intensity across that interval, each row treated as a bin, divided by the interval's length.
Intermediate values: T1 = 0.644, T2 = 0.57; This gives 1.22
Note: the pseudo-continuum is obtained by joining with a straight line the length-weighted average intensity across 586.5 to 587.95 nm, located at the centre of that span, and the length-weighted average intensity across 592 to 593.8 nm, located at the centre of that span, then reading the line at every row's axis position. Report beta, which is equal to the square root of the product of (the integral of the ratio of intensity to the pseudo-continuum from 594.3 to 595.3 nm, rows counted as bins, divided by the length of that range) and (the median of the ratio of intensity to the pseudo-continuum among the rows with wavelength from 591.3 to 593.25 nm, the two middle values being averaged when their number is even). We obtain 0.985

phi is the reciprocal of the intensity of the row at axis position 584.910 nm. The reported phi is 1.46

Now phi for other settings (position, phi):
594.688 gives 1.51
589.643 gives 1.88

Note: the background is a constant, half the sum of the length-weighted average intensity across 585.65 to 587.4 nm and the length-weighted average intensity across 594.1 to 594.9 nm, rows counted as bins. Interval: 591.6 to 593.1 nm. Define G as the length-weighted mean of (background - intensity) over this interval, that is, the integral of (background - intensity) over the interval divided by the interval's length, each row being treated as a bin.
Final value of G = -0.016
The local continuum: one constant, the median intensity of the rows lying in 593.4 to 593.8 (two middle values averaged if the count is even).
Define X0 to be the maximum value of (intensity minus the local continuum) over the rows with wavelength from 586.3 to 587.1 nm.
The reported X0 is 0.05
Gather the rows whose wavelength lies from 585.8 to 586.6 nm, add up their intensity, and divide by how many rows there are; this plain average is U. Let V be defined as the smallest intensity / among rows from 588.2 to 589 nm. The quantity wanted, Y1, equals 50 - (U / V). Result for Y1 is 48.7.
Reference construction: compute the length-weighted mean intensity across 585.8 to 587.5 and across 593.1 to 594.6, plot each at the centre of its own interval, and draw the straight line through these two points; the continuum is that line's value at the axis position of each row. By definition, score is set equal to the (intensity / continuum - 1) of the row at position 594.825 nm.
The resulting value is 0.00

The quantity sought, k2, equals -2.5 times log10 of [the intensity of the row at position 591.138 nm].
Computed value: 0.496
